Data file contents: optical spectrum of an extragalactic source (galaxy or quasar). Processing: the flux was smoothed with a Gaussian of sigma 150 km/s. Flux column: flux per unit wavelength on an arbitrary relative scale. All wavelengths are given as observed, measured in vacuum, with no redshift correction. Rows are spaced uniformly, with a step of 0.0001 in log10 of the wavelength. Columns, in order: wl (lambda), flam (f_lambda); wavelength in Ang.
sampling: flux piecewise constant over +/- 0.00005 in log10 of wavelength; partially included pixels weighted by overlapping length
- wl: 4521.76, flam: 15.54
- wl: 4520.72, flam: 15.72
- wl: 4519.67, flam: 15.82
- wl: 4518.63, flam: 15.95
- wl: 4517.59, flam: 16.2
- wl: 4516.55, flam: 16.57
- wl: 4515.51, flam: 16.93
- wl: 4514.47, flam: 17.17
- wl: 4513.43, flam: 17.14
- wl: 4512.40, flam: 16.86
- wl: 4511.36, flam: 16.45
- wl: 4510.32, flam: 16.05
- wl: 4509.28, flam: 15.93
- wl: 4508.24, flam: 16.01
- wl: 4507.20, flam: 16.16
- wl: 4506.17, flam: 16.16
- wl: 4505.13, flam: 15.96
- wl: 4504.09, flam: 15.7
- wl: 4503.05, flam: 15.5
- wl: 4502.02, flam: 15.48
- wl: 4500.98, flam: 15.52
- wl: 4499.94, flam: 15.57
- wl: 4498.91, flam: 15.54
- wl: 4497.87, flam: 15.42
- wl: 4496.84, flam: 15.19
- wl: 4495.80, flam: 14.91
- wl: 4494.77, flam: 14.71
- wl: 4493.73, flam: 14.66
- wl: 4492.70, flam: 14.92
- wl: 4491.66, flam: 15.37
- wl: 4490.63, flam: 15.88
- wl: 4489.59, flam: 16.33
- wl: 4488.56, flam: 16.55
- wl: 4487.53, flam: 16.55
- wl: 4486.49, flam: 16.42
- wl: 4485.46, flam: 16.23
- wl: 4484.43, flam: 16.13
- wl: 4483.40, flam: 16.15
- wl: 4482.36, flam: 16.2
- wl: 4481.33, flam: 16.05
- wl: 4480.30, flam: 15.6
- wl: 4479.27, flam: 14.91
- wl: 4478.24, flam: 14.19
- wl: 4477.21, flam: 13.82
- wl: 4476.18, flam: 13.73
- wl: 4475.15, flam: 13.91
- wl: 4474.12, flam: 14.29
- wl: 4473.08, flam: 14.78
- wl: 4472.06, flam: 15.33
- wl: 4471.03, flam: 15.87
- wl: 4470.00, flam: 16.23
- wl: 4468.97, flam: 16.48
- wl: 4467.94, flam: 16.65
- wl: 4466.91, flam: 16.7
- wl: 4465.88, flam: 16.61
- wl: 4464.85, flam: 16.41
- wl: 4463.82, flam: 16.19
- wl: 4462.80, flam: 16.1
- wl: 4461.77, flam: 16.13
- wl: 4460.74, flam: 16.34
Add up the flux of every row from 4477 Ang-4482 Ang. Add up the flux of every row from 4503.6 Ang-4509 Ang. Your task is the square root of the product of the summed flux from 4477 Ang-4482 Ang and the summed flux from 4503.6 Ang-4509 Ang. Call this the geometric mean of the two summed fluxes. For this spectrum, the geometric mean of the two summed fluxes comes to 77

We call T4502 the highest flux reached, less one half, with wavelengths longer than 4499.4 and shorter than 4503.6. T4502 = 15.07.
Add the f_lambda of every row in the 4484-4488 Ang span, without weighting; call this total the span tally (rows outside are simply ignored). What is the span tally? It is 65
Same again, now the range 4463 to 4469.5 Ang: 99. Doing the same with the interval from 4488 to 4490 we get 33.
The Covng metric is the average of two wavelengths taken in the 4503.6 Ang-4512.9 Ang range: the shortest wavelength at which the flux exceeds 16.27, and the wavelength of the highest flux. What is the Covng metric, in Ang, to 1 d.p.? 4511.9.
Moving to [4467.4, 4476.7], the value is 4467.9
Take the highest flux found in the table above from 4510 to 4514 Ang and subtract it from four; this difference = -13.1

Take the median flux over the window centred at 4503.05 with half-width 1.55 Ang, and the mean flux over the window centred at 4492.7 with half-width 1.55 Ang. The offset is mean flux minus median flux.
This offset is -0.5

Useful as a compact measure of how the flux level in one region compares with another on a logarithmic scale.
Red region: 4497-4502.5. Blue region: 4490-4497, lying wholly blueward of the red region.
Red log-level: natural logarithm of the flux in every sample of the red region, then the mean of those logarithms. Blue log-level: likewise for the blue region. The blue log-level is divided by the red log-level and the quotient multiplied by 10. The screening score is 9.9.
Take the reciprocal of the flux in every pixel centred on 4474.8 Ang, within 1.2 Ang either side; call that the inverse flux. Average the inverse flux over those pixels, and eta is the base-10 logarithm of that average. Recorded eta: -1.15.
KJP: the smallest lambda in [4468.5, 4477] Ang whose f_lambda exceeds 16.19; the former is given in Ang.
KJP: 4468.97 Ang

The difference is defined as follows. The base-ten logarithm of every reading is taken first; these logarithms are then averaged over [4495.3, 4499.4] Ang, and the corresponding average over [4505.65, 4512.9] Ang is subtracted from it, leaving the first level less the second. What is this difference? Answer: -0.027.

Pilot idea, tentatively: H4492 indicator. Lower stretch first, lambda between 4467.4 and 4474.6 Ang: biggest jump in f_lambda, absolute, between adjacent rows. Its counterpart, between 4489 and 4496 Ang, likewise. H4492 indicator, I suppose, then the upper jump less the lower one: 0.0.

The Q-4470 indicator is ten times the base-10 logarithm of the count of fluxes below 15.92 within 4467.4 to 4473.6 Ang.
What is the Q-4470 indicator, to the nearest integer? 5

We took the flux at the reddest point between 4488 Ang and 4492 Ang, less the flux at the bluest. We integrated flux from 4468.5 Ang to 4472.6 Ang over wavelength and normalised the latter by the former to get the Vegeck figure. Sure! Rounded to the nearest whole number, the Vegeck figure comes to -56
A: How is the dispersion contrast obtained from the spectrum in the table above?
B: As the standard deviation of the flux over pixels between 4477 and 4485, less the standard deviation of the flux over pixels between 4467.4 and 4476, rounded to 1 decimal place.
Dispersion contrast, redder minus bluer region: -0.1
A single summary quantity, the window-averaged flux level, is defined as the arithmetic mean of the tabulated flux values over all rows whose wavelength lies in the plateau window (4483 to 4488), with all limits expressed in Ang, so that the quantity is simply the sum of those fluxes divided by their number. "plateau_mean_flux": 16.3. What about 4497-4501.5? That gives 15.5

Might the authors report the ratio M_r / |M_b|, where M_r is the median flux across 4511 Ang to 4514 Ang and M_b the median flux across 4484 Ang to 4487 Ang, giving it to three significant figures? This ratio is 1.04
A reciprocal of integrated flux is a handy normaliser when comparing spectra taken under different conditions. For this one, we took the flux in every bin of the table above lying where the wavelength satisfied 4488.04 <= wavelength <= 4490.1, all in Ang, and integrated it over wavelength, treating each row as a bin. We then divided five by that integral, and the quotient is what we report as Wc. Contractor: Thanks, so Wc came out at 0.147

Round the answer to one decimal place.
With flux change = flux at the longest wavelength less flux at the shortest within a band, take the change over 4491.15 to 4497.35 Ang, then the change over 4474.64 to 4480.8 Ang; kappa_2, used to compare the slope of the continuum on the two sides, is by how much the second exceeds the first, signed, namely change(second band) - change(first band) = 1.9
